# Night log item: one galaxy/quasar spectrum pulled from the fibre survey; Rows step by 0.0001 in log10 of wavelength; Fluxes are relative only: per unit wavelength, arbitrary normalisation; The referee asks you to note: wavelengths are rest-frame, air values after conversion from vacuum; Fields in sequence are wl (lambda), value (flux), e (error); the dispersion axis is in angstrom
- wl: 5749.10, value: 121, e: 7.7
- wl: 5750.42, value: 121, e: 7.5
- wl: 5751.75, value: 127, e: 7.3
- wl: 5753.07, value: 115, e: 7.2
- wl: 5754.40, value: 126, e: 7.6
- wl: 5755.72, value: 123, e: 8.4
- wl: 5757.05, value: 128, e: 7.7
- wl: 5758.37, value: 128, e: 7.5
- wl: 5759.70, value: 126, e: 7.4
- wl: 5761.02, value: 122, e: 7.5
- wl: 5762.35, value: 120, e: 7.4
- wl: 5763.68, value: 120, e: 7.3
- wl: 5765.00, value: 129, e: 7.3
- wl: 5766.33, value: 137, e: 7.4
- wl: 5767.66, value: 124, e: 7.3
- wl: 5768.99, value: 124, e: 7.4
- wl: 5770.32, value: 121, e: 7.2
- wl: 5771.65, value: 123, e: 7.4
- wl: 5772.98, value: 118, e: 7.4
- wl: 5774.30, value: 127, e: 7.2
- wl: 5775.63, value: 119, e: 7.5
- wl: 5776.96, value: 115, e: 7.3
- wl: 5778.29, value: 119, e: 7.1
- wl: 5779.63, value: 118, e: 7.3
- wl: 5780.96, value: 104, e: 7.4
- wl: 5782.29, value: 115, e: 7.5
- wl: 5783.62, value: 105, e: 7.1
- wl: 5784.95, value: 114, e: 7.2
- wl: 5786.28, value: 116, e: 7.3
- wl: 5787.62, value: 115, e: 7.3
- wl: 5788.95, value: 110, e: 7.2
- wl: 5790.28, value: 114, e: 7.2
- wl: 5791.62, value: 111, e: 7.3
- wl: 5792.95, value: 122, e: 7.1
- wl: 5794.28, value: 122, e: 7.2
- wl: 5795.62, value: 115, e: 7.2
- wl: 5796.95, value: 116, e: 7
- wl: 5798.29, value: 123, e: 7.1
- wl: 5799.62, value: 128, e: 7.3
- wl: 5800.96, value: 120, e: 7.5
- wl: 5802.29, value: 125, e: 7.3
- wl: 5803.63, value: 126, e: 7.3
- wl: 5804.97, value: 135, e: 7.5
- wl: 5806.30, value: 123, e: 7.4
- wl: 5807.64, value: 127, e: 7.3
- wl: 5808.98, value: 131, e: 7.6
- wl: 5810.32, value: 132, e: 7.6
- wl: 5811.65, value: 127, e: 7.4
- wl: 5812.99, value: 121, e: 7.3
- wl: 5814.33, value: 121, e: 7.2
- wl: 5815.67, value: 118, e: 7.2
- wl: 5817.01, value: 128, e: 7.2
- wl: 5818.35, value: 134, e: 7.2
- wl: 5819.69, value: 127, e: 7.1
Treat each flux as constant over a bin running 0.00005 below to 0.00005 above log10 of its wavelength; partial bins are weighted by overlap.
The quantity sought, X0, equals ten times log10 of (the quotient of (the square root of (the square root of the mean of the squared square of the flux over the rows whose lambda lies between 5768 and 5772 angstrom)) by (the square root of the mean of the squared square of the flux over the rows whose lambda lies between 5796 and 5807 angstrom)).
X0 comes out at -21.0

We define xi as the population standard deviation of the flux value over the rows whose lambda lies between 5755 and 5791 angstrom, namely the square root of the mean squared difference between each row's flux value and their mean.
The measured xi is 7.2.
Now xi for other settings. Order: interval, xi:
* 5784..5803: 5.2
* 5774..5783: 6.4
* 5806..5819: 5.0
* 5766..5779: 5.8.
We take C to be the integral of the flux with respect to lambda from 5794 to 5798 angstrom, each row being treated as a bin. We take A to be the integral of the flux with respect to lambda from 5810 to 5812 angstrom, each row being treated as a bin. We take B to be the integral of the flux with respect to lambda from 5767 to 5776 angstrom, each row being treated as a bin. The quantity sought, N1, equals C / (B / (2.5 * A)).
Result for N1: 277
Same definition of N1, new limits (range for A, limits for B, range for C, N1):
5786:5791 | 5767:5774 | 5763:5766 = 625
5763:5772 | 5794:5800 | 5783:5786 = 1296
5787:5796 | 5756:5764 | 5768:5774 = 1919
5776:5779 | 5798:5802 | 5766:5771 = 1109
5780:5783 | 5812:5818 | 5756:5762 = 846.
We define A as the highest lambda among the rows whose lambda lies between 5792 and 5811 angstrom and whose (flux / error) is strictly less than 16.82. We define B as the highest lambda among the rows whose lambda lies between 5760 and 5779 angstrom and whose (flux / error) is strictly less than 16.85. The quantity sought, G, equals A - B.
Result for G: 28.0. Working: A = 5806.30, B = 5778.29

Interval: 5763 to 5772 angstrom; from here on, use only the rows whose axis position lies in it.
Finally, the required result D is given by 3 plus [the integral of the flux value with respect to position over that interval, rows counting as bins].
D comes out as 1132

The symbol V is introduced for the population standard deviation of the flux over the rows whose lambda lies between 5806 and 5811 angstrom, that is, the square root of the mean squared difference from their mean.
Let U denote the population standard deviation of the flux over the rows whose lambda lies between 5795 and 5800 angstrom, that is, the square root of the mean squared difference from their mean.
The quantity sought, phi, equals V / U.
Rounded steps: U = 5.3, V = 4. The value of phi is 0.67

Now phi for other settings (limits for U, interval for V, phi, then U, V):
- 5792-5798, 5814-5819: 1.90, 3.3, 6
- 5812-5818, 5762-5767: 1.93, 3.7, 7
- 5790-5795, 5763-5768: 1.30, 4.9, 6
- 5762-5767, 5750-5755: 0.67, 7.1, 5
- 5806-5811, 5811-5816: 0.92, 3.6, 3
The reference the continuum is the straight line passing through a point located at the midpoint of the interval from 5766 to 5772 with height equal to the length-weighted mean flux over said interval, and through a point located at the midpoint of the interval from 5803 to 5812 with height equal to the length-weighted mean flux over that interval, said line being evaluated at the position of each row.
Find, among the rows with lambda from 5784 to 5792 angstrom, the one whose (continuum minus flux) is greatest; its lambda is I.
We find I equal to 5788.95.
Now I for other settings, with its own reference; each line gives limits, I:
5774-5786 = 5780.96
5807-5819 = 5815.67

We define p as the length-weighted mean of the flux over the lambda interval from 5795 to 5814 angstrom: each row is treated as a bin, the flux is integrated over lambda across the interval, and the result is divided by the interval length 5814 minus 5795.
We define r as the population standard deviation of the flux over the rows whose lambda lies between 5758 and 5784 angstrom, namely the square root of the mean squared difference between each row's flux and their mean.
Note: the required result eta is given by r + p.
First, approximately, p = 124.9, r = 7.4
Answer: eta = 132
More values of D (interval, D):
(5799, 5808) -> 1139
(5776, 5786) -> 1134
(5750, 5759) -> 1120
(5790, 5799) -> 1063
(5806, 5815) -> 1138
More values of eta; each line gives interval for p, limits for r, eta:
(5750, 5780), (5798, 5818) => 128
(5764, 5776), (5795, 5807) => 131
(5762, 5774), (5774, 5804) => 130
